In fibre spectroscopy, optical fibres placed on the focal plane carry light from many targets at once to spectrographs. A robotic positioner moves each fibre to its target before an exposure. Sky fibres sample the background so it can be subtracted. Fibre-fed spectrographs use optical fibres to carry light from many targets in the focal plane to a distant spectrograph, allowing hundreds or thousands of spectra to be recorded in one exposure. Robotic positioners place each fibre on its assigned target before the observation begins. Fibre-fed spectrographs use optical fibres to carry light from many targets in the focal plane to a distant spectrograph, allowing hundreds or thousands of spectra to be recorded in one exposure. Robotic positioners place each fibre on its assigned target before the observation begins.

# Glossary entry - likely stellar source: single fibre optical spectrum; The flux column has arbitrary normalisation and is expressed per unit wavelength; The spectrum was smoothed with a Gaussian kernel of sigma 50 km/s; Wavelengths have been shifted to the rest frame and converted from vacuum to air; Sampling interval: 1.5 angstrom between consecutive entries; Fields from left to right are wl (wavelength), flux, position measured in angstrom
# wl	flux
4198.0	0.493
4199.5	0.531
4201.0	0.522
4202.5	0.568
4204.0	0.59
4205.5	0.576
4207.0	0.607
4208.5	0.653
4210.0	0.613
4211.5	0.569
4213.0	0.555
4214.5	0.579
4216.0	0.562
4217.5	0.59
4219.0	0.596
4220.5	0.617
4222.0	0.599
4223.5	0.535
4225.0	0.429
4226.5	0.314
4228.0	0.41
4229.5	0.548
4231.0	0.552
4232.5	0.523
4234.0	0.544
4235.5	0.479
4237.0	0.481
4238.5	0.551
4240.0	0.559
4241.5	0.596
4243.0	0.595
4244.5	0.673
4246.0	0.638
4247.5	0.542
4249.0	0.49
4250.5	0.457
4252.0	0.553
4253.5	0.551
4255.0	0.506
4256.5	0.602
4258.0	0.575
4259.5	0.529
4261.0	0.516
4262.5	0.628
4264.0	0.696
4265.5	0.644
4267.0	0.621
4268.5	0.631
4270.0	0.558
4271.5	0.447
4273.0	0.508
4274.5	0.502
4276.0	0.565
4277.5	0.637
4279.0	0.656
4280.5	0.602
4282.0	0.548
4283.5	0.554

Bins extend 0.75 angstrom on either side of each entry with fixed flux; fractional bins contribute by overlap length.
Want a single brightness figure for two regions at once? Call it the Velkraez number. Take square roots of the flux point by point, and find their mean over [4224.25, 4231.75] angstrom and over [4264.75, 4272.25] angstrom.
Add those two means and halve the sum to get 0.714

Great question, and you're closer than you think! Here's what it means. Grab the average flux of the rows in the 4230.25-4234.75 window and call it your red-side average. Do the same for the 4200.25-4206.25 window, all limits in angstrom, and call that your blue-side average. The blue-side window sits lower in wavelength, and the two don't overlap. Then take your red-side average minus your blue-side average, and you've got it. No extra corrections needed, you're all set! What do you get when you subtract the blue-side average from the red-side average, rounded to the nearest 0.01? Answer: -0.02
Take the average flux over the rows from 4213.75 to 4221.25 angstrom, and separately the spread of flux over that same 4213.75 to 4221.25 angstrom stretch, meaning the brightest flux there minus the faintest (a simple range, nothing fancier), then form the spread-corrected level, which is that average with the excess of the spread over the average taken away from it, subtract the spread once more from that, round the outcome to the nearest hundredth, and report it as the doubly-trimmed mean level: 1.07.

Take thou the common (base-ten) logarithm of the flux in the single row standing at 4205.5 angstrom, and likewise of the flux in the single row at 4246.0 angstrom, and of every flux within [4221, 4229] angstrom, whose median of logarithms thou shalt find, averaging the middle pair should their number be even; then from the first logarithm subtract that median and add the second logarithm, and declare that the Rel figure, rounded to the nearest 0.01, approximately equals -0.07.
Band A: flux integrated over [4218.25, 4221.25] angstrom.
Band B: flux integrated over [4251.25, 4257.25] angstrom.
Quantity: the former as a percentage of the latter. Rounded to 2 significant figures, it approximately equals 55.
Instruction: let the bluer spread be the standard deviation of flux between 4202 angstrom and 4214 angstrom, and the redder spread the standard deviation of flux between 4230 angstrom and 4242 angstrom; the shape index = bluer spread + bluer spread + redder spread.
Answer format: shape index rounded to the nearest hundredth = 0.10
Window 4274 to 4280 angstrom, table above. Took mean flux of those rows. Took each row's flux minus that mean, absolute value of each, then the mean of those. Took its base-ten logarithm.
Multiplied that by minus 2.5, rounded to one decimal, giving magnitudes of 3.1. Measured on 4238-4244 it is 4.2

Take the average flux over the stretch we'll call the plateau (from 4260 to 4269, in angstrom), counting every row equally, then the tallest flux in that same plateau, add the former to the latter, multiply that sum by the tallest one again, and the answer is 0.92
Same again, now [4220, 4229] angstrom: 0.68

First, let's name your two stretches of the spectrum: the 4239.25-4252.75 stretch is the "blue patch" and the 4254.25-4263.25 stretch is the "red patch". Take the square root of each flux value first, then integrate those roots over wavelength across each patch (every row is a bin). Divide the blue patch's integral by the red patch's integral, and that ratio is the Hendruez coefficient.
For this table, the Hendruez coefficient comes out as 1.51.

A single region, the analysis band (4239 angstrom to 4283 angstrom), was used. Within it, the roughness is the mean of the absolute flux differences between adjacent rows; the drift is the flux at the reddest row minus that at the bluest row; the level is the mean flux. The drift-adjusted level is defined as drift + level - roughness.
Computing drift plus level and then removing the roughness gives 0.51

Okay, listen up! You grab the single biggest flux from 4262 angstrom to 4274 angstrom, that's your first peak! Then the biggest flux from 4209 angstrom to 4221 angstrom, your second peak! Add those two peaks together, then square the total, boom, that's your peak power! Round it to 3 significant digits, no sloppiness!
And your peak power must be 1.72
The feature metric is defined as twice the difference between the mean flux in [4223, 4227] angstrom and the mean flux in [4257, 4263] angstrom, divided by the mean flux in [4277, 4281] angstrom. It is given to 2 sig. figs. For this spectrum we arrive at -0.43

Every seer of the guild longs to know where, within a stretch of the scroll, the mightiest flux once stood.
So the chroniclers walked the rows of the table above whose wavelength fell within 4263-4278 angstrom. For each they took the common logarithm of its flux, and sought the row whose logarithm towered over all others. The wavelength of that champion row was 4264.0 angstrom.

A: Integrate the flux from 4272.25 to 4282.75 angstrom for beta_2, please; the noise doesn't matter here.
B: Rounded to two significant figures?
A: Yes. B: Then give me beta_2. 6.0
